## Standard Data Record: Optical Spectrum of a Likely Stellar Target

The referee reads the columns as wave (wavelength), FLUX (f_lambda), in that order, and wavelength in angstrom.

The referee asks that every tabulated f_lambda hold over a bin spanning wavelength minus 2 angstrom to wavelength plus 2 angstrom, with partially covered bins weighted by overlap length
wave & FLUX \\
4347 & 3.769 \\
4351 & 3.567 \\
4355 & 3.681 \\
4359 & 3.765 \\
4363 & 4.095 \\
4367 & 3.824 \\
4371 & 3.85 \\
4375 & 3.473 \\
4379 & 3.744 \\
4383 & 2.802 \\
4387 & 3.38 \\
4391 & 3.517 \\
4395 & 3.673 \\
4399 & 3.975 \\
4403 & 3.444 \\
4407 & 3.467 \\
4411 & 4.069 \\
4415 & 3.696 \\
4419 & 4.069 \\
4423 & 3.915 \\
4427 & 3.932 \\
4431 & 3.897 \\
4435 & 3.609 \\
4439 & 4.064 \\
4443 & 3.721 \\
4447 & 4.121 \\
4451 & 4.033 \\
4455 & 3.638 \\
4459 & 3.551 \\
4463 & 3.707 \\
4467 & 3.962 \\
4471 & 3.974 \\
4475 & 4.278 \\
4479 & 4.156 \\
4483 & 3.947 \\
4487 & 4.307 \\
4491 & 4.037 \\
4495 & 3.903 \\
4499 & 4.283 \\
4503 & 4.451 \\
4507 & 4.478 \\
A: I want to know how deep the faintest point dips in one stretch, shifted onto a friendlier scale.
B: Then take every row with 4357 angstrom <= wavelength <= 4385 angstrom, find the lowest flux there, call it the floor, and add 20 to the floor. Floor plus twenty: 22.8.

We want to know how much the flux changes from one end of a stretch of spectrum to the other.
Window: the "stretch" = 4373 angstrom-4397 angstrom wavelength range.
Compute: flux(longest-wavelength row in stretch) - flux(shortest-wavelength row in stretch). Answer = 0.2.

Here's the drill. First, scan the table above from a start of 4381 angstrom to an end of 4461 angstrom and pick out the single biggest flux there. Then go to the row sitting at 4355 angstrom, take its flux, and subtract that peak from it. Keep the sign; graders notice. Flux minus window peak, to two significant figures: -0.44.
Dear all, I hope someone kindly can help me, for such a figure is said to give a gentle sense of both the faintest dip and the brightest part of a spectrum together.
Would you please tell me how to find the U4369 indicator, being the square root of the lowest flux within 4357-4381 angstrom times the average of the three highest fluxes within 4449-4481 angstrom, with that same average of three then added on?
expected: 7.95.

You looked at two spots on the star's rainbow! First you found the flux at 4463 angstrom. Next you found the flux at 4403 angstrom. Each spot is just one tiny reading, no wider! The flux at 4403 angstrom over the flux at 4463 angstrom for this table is 0.93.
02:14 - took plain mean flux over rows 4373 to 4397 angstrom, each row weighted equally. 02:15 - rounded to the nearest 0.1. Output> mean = 3.4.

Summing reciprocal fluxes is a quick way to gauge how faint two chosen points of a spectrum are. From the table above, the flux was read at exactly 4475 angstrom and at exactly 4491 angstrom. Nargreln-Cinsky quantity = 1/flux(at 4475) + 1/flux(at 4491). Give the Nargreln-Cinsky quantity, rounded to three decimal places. 0.481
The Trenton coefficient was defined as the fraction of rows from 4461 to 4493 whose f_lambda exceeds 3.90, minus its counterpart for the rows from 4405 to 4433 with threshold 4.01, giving 0.59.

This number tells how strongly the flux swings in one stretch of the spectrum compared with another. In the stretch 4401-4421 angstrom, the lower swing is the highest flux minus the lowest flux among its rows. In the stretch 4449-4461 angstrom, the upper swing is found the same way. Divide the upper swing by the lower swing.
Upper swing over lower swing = 0.77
